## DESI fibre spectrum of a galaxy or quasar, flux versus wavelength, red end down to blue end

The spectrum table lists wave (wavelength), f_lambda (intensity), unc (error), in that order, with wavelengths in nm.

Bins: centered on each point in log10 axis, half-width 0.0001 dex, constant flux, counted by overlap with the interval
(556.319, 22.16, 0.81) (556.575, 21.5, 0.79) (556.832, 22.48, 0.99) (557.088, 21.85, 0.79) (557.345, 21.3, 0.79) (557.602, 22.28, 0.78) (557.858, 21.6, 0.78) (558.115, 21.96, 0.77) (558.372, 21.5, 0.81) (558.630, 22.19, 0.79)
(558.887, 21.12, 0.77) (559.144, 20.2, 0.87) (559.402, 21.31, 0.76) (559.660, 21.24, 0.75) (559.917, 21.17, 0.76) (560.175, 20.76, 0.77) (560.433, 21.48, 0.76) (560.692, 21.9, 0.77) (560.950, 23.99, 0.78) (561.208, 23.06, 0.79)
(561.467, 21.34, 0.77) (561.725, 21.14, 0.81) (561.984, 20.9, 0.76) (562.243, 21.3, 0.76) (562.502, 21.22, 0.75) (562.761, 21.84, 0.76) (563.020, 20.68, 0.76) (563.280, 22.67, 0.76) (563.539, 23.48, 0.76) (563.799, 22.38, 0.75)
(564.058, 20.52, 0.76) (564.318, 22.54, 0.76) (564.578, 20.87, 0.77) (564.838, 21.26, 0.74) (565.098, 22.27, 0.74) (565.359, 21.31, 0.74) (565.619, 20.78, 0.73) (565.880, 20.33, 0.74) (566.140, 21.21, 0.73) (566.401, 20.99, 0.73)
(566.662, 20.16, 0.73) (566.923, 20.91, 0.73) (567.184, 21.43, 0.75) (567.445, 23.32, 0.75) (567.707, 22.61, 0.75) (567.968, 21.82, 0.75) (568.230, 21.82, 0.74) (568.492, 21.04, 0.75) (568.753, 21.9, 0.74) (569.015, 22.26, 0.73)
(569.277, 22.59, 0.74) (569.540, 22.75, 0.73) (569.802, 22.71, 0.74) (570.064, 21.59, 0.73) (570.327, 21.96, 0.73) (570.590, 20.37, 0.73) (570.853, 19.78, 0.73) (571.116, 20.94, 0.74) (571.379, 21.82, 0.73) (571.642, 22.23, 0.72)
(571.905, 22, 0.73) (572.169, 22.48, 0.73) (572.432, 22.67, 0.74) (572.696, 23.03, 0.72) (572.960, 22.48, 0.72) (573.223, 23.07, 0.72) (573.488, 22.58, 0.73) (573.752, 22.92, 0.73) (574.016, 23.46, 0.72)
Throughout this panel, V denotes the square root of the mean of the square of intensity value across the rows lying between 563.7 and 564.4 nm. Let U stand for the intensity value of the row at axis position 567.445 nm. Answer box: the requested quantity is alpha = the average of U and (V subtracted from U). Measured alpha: 12.4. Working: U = 23.32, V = 21.8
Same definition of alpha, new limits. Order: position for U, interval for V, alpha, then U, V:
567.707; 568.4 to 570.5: 11.6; 22.61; 22.1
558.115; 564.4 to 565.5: 11.2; 21.96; 21.4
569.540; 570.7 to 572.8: 11.8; 22.75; 21.9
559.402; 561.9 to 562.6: 10.7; 21.31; 21.1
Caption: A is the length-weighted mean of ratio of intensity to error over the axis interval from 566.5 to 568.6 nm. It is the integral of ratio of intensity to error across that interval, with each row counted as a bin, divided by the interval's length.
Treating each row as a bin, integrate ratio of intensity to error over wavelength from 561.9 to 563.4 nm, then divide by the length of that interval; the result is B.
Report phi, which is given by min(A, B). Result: 28.3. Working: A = 29.1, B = 28.3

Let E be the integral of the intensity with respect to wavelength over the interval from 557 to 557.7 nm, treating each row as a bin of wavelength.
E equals 15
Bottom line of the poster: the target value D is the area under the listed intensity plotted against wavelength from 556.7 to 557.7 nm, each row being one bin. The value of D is 21.9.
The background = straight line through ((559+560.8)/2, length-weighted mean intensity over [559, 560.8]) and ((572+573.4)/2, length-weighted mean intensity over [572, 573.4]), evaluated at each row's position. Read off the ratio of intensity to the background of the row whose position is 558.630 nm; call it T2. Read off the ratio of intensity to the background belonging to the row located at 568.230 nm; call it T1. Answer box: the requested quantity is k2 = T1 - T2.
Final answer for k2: -0.07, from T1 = 0.98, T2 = 1.06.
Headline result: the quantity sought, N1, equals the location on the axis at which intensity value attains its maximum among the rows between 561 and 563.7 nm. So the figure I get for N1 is 563.539 nm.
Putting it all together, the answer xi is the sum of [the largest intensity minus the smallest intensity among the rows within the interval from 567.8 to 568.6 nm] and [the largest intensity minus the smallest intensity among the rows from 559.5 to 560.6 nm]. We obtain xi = 1.5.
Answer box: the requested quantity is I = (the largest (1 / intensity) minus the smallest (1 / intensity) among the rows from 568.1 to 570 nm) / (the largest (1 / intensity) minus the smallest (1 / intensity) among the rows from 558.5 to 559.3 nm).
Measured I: 0.8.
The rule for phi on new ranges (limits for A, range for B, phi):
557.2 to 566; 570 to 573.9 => 28.1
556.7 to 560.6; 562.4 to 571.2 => 27.1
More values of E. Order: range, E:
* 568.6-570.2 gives 36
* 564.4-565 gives 13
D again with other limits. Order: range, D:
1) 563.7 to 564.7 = 21.6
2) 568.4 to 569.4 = 22.0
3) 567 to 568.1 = 24.4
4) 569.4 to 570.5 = 24.4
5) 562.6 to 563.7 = 24.4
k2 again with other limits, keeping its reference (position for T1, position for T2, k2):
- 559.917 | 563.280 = -0.05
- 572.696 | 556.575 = -0.02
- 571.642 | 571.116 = 0.05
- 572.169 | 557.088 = -0.06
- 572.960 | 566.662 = 0.07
